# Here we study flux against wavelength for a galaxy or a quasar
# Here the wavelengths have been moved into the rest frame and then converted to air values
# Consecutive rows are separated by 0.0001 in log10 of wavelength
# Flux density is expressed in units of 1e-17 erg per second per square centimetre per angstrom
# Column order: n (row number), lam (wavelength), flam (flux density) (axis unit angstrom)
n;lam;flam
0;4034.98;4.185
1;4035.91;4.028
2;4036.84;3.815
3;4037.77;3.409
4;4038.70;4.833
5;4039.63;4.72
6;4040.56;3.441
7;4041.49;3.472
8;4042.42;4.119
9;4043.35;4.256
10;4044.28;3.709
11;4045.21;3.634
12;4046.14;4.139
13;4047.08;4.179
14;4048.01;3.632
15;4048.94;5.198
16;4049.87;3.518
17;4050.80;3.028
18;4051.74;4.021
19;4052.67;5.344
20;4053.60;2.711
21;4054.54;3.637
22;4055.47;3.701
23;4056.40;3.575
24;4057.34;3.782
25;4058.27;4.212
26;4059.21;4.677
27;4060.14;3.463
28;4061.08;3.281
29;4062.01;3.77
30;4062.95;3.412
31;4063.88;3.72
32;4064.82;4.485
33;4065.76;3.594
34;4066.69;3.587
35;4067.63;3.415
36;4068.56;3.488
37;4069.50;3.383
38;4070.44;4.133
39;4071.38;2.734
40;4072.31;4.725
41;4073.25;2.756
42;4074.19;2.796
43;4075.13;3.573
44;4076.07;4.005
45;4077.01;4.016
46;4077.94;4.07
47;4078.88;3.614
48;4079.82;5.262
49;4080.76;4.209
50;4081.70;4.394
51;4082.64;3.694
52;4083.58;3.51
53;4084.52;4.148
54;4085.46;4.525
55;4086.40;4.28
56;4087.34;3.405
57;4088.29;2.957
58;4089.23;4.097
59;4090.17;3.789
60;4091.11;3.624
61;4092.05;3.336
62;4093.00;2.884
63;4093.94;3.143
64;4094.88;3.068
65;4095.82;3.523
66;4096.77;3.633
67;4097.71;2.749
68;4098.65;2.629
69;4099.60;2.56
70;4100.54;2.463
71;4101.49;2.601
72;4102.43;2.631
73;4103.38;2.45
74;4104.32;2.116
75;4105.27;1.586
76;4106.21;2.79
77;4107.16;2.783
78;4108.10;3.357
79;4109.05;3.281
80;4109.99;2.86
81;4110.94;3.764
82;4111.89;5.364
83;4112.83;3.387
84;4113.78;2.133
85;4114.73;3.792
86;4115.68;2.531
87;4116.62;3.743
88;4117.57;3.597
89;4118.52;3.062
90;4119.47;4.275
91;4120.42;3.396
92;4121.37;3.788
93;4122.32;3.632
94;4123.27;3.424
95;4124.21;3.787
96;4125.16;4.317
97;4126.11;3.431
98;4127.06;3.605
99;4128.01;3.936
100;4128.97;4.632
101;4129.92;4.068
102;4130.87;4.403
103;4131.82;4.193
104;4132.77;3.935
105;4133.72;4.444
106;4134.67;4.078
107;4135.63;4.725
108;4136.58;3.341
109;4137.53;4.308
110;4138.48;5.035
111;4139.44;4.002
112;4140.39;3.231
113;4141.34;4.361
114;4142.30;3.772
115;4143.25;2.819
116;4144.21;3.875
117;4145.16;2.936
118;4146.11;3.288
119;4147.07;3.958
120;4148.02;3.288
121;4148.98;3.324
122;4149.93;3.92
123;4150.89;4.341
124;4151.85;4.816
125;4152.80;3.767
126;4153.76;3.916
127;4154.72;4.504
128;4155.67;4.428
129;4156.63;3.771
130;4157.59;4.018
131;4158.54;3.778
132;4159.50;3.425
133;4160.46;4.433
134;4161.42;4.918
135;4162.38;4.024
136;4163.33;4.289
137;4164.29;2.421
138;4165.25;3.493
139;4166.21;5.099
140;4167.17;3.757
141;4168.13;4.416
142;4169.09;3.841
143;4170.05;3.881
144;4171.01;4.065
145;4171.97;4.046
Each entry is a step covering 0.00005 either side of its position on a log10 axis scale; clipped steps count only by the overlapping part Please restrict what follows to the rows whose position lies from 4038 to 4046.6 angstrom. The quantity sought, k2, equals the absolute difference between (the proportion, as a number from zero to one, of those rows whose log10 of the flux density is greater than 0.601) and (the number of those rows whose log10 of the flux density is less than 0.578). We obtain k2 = 3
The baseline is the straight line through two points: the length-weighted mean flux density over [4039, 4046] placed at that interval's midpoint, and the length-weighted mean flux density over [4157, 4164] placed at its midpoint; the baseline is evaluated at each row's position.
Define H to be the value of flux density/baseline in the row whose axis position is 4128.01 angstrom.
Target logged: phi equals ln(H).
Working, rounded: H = 0.97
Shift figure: -0.03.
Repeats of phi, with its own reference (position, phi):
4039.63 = 0.18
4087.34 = -0.16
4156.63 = -0.08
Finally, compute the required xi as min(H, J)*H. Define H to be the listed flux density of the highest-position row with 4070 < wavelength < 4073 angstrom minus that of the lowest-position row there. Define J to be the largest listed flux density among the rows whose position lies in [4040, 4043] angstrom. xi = 0.4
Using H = 0.6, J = 4.119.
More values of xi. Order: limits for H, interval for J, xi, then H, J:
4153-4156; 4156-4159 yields 0.3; 0.5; 4.018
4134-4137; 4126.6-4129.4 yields 0.5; -0.7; 4.632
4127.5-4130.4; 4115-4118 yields 0.0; 0.1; 3.743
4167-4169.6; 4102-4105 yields 0.0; 0.1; 2.631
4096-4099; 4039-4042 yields 1.0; -1.0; 4.72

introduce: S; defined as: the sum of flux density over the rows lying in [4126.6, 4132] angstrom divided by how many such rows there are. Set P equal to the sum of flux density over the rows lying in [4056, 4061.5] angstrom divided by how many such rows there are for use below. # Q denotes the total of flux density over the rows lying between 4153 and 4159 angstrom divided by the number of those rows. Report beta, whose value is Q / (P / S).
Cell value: 4.4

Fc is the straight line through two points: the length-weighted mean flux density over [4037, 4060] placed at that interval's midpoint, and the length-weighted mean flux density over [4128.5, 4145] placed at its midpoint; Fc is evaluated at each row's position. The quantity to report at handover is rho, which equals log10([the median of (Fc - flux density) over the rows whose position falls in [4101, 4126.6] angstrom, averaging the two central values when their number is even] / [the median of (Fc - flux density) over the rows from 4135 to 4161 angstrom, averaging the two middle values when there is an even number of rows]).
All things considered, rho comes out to 0.6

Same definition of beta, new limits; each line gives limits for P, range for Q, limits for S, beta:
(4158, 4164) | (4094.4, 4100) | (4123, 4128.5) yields 2.7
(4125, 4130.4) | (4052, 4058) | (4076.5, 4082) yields 4.0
